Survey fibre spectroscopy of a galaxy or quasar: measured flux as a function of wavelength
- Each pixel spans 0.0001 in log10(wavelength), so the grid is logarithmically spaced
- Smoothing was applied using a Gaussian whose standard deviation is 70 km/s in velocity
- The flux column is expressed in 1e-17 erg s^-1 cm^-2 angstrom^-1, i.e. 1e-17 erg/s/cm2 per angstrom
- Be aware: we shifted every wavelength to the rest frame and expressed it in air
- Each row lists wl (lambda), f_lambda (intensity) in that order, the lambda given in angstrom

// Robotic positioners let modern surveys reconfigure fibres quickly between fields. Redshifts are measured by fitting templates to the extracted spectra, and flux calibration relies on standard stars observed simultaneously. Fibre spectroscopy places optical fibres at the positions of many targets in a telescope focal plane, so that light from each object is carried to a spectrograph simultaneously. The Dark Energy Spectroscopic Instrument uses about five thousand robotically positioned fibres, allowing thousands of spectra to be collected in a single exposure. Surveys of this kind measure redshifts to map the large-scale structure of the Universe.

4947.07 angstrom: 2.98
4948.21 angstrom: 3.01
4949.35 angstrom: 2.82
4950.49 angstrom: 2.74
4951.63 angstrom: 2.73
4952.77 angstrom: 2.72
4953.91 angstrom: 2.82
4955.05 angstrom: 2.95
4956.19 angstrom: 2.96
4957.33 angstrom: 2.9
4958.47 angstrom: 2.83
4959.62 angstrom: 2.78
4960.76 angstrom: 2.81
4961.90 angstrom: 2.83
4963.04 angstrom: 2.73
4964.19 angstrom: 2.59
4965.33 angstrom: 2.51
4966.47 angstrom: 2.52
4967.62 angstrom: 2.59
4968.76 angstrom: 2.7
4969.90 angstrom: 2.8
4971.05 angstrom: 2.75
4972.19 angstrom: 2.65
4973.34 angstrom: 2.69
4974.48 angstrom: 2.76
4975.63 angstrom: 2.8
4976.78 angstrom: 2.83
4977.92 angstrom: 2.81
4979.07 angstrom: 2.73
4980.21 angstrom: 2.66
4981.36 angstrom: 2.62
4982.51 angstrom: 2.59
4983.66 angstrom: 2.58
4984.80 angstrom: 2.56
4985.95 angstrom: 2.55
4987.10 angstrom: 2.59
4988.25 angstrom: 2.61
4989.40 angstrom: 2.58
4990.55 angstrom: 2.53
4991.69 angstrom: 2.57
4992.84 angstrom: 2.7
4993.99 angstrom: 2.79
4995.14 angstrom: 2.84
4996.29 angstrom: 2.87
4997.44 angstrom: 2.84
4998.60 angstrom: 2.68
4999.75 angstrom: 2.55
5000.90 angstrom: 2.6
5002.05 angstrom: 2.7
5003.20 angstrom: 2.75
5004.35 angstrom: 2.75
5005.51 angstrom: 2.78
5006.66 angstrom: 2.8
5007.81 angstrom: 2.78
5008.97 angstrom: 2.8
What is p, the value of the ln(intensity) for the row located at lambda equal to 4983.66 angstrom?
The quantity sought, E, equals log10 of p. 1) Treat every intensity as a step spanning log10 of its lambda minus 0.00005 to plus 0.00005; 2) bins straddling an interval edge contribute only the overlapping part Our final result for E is -0.023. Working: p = 0.948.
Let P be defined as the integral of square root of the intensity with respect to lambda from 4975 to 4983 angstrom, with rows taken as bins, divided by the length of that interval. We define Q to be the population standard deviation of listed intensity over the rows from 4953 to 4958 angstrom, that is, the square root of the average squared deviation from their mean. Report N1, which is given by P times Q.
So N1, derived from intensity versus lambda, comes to 0.09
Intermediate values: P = 1.65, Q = 0.055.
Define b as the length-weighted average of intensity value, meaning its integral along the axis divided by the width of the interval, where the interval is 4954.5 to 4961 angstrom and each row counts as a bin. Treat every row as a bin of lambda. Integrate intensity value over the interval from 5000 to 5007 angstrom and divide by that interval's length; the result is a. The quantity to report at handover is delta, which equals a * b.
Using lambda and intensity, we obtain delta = 7.8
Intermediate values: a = 2.72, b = 2.87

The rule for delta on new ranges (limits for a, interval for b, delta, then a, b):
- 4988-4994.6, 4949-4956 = 7.4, 2.63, 2.81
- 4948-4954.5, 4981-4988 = 7.2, 2.80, 2.58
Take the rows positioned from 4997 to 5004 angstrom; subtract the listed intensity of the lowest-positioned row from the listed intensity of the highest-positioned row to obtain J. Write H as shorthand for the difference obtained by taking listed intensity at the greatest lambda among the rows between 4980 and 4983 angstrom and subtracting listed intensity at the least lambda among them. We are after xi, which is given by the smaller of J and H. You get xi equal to -0.09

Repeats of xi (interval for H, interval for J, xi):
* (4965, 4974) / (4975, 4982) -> -0.18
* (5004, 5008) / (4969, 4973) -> -0.15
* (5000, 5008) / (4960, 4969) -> -0.11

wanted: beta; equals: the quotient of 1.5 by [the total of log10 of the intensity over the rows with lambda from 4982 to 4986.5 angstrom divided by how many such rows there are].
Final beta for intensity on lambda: 3.66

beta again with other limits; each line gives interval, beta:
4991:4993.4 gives 3.57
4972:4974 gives 3.52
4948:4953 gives 3.35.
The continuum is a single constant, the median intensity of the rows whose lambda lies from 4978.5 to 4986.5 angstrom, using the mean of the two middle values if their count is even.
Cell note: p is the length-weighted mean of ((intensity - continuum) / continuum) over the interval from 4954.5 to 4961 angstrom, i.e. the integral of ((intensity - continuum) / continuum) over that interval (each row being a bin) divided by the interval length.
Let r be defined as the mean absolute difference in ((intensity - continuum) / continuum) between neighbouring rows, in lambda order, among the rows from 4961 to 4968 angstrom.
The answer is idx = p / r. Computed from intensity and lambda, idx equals 3.56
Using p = 0.110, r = 0.0309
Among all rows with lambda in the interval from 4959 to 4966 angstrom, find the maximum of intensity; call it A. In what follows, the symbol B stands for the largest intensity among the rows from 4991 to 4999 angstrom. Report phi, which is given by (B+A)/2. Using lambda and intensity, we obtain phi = 2.85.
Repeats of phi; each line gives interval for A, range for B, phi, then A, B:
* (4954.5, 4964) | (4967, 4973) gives 2.88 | 2.96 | 2.8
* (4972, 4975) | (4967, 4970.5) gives 2.78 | 2.76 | 2.8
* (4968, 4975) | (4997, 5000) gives 2.82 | 2.8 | 2.84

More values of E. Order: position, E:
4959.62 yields 0.010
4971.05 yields 0.005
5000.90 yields -0.020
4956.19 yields 0.036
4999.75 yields -0.029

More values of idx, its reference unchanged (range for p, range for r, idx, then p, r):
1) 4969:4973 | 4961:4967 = 1.67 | 0.053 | 0.0319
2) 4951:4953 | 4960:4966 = 1.60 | 0.053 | 0.0328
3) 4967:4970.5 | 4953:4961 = 1.80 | 0.040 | 0.0225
